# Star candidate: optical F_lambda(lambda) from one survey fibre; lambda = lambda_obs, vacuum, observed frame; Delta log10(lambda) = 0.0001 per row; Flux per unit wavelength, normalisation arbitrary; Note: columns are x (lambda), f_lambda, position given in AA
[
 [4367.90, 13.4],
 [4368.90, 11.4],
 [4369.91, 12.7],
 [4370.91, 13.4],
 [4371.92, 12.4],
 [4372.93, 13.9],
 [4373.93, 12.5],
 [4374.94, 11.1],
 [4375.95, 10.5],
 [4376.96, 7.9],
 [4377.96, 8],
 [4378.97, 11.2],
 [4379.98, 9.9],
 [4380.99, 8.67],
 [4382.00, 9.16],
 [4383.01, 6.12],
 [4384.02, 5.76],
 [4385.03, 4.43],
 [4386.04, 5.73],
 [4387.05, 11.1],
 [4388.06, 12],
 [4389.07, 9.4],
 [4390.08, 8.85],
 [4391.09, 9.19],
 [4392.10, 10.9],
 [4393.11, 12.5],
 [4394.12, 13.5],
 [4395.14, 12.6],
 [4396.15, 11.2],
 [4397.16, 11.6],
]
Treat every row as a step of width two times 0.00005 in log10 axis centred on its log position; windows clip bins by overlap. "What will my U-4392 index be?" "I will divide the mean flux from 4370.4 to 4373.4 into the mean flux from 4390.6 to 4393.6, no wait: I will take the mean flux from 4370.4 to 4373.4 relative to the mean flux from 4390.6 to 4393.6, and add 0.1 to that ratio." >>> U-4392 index 1.3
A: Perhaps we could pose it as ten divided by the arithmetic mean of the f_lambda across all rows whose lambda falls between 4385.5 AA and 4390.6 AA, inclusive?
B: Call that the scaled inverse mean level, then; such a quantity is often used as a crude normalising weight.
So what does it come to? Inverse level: 1.1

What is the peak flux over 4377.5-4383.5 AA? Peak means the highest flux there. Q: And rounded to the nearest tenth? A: 11.2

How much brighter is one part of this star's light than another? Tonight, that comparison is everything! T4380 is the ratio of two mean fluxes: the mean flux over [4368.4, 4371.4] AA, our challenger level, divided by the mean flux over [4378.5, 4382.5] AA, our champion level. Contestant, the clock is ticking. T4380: 1.3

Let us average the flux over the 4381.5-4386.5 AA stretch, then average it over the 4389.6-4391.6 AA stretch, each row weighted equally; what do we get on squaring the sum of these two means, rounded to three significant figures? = 233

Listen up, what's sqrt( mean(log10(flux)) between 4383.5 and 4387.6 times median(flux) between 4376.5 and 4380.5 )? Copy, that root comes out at 2.68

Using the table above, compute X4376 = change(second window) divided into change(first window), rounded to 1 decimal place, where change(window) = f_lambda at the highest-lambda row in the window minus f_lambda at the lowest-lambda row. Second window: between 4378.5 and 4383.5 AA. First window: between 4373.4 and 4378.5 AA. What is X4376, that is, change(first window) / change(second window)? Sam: 0.9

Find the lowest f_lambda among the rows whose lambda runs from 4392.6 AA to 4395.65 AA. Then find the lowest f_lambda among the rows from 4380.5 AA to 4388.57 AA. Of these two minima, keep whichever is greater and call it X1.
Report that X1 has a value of 12.5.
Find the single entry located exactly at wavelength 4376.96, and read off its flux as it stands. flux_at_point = 7.9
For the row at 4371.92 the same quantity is 12.4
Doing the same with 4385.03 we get 4.43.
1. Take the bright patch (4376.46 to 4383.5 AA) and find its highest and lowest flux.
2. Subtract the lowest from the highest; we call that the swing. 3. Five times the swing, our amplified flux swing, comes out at 25.4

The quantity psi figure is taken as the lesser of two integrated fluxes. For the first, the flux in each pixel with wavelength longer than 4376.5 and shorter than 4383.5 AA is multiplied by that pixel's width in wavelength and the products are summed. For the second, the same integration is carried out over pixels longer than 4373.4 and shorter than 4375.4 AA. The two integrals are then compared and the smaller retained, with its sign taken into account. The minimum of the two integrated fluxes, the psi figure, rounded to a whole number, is 24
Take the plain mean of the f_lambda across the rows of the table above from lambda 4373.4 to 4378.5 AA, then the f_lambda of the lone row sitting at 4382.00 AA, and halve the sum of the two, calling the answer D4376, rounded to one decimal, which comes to 9.6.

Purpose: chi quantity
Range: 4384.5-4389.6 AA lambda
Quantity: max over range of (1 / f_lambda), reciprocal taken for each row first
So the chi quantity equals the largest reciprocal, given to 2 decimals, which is 0.23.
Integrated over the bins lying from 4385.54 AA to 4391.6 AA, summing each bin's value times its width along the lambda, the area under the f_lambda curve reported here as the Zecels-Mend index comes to 57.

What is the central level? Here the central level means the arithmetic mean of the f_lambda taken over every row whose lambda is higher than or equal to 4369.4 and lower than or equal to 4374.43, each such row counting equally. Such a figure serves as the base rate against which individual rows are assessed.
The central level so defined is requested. 13.0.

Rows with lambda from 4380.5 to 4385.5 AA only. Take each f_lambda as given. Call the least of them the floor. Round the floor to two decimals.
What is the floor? 4.43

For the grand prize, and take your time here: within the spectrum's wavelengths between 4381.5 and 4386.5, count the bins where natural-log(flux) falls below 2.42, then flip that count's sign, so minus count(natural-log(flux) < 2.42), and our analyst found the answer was -5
